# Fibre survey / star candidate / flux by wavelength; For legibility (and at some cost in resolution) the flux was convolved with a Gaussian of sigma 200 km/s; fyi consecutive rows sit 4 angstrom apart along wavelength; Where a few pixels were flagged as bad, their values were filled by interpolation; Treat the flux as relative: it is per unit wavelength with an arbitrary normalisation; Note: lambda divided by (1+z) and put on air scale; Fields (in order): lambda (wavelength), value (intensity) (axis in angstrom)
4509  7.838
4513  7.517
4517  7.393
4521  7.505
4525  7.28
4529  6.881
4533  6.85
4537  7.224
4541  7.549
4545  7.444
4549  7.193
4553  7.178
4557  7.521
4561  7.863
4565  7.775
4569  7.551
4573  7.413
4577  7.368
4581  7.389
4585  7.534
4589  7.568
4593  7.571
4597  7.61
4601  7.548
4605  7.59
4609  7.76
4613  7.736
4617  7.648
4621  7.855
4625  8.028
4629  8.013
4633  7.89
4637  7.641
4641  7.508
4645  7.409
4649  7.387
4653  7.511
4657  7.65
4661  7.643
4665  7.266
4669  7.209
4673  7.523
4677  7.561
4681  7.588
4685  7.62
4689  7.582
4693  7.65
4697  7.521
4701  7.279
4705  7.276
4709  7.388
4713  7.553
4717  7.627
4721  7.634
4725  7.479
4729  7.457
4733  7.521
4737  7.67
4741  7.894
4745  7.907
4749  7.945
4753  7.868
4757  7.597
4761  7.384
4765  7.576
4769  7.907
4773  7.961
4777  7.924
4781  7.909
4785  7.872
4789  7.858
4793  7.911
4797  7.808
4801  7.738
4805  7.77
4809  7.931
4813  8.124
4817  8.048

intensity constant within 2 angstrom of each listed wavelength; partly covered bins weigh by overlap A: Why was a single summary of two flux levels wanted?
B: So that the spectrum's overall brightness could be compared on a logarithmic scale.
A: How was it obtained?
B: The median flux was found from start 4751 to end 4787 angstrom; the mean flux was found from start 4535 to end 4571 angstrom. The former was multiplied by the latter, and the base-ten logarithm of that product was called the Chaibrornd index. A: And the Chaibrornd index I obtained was 1.77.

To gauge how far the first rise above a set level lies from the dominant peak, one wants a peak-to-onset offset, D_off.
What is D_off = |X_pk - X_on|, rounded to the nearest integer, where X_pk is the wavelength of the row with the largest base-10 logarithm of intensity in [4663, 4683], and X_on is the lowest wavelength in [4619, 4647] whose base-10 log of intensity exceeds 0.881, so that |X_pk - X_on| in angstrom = 60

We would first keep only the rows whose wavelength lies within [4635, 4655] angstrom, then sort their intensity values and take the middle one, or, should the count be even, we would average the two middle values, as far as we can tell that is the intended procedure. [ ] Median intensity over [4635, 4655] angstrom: 7.51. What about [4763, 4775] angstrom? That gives 7.91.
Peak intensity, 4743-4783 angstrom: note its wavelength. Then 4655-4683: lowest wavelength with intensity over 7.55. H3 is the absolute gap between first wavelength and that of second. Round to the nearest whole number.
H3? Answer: 116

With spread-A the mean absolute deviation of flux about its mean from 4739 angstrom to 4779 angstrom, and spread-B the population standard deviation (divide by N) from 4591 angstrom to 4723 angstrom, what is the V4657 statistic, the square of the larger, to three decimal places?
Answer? 0.036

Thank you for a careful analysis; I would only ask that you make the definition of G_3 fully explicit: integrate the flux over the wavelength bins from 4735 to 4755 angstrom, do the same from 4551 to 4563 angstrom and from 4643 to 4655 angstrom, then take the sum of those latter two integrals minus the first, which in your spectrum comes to 22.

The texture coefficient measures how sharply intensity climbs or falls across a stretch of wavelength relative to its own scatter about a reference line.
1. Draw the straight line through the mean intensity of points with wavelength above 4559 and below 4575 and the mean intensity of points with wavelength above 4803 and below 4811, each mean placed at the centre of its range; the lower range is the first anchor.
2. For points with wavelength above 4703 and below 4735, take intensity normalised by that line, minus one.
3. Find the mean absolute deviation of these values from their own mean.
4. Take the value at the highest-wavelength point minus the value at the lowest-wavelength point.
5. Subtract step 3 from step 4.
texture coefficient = 0.017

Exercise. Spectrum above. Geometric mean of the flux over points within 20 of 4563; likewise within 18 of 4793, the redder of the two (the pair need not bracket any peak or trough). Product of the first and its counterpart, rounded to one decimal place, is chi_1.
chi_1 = 58.7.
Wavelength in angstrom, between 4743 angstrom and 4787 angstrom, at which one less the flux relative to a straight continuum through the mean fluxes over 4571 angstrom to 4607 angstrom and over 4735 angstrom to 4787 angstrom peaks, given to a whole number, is 4761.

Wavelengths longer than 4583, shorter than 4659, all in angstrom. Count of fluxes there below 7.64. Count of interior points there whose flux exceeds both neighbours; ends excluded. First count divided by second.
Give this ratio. 3.3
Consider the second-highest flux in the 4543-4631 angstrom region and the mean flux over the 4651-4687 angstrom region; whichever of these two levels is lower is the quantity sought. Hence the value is 7.51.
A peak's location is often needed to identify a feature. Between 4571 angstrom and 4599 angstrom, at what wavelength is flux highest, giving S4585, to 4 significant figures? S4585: 4597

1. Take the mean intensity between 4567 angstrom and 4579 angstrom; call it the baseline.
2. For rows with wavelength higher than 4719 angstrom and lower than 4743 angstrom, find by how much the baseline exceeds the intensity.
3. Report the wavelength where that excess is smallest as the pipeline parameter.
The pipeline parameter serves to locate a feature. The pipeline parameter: 4741 angstrom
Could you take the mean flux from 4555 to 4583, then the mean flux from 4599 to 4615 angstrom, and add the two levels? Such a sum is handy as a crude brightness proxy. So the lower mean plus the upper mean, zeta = 15.2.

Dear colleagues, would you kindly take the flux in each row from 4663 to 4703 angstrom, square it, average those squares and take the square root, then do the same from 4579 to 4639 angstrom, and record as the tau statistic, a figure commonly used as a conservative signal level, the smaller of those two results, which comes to 7.48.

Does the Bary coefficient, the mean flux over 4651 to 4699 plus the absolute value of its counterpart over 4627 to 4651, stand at 15.2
